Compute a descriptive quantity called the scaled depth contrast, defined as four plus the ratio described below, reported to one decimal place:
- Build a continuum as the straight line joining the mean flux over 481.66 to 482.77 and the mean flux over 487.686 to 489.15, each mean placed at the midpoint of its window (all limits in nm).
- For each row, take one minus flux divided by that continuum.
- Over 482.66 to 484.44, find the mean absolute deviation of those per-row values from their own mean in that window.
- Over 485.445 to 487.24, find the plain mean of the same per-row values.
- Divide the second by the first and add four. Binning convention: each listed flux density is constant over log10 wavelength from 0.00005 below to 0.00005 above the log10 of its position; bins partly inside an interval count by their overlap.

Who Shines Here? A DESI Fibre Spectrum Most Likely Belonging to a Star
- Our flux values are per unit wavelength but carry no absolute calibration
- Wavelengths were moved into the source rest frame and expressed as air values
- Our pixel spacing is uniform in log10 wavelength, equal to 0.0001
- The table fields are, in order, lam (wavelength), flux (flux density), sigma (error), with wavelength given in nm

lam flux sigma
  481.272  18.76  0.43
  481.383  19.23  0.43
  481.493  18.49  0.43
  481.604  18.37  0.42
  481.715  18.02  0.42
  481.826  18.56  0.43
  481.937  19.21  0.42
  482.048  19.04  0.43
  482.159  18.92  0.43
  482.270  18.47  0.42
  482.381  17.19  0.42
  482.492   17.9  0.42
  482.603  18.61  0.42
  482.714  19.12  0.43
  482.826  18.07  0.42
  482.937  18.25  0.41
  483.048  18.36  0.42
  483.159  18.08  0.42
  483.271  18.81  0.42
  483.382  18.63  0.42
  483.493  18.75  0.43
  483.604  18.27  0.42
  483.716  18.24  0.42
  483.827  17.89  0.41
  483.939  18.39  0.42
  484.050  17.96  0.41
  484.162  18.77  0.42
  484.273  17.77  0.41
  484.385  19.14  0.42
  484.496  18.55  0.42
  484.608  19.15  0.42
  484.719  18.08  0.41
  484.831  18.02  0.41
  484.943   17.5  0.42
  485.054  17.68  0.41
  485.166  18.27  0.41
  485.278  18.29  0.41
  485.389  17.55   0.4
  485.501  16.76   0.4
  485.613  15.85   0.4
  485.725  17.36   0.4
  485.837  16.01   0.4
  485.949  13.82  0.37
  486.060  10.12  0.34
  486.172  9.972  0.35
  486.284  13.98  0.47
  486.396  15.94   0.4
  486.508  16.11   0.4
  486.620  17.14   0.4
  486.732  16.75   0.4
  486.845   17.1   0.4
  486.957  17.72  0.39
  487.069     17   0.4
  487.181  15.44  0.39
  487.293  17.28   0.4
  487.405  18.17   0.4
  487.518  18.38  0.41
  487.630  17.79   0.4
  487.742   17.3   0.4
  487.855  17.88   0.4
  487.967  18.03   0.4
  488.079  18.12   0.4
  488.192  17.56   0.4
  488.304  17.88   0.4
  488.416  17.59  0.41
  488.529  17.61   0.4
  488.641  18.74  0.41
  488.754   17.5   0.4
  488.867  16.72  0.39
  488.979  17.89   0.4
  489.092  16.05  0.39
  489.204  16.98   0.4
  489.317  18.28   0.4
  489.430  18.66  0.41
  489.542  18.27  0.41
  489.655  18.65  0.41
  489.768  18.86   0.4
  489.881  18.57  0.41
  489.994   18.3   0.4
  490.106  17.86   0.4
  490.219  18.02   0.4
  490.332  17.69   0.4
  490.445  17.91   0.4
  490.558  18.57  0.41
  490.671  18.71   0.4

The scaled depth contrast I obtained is 11.1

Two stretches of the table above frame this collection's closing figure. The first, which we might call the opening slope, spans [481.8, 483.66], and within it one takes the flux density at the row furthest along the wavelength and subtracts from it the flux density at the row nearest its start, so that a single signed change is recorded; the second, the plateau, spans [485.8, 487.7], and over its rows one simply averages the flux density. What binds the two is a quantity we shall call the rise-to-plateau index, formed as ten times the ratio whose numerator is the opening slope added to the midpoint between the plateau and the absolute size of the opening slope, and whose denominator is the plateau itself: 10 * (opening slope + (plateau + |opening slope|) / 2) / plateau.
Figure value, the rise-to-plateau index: 4.9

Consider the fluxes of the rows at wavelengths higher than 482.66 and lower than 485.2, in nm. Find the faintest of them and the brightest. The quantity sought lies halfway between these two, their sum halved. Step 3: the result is 18.3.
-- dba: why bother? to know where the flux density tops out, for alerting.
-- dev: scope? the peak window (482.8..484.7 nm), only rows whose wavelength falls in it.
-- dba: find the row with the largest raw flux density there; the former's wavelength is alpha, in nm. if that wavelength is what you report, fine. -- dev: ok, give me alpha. 484.608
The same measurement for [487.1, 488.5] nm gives 487.518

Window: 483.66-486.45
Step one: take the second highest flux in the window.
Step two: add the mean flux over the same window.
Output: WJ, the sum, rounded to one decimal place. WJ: 36.0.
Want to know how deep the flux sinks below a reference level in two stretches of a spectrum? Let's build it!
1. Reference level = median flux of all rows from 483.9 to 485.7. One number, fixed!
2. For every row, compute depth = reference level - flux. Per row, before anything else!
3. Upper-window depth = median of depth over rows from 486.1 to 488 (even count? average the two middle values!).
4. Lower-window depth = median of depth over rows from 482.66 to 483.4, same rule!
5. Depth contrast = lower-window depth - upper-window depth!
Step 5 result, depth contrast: -1.2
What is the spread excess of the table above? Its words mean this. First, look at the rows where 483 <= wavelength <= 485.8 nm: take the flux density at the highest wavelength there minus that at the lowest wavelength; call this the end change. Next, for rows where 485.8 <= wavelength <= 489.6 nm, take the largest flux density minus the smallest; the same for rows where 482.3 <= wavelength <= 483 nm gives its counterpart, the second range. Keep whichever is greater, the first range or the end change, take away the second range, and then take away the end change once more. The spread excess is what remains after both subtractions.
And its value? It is 8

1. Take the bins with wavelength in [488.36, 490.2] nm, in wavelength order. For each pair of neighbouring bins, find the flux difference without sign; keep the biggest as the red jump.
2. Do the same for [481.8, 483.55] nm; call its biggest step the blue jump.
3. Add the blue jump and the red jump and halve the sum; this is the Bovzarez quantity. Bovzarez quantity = 1.56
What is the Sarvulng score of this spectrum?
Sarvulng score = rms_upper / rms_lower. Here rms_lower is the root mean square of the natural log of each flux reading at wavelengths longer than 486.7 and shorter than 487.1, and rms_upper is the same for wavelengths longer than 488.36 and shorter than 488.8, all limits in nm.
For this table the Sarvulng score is 1.01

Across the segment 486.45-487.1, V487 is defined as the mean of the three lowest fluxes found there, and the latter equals 16.6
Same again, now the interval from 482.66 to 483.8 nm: 18.1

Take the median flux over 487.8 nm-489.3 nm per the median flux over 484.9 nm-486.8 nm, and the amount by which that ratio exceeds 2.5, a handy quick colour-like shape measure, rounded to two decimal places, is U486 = -1.45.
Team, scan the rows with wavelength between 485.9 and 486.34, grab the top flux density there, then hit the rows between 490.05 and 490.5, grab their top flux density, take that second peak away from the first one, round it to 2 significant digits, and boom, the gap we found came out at -4.0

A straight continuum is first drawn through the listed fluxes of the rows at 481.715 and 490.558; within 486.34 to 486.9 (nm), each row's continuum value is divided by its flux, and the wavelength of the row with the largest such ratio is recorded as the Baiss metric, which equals 486.396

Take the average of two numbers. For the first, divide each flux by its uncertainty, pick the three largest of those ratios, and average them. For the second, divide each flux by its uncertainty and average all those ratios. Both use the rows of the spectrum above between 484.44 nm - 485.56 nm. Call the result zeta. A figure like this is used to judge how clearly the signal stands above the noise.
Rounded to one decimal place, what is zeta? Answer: 44.3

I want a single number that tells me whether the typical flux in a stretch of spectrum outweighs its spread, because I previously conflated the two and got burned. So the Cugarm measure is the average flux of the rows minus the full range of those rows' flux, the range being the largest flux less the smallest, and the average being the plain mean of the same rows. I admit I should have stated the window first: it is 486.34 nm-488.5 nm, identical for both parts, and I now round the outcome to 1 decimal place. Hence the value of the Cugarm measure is 14.4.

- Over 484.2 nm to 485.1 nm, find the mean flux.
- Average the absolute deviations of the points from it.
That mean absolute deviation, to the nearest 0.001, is 0.533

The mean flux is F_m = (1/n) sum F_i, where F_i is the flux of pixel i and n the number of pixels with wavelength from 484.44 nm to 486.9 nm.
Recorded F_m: 16.4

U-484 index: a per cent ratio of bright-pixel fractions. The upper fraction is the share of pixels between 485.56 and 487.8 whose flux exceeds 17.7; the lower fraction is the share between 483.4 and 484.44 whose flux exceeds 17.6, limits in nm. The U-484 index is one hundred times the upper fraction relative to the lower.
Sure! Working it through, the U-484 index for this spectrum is 20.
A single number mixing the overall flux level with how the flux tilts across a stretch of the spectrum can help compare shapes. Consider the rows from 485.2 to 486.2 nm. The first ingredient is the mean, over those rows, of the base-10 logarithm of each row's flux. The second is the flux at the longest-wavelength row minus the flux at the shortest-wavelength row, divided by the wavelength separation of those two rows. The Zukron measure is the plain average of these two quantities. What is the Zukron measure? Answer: -4.1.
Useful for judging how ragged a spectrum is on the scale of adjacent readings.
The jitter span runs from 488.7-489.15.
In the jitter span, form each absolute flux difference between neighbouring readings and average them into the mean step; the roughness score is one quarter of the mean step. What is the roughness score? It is 0.32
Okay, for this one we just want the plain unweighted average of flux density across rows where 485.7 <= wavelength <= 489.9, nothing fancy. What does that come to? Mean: 16.9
